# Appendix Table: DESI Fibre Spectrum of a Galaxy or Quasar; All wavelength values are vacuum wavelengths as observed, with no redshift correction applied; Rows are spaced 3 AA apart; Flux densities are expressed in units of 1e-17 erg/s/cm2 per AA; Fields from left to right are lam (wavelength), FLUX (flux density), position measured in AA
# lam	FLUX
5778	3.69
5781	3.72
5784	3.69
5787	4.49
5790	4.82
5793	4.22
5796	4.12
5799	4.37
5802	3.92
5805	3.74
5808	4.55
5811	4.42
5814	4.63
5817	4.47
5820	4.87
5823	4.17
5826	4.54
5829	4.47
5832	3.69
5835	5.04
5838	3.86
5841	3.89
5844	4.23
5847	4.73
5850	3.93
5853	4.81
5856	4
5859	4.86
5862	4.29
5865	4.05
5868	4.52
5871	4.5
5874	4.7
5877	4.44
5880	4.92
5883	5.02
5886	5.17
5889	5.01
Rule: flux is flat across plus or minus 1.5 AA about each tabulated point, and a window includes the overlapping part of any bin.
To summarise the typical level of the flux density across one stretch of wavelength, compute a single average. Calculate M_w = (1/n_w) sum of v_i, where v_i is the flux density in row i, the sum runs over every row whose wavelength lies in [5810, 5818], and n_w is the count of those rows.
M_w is 4.51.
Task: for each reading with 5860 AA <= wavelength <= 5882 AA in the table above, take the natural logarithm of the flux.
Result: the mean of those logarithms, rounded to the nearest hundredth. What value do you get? 1.50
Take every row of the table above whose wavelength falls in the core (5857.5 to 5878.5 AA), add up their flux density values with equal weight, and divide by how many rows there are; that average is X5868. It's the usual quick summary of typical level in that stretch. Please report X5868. 4.48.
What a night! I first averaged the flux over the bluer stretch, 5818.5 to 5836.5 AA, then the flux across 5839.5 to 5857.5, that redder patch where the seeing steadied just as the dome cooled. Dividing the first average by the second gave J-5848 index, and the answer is 1.05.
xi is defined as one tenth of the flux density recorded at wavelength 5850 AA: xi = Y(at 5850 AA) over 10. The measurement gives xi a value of 0.39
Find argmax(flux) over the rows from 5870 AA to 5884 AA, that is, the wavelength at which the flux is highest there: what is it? 5883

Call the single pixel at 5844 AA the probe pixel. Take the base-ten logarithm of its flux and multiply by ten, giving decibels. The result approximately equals 6.3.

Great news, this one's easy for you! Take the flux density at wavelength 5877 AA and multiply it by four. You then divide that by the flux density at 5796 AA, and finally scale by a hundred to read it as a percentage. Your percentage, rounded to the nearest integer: 431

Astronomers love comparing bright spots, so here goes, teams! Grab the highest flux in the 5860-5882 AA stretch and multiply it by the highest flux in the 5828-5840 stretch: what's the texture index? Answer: 24.8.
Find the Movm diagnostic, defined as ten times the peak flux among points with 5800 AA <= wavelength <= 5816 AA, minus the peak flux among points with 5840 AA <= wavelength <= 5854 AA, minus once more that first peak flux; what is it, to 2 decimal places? 36.86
